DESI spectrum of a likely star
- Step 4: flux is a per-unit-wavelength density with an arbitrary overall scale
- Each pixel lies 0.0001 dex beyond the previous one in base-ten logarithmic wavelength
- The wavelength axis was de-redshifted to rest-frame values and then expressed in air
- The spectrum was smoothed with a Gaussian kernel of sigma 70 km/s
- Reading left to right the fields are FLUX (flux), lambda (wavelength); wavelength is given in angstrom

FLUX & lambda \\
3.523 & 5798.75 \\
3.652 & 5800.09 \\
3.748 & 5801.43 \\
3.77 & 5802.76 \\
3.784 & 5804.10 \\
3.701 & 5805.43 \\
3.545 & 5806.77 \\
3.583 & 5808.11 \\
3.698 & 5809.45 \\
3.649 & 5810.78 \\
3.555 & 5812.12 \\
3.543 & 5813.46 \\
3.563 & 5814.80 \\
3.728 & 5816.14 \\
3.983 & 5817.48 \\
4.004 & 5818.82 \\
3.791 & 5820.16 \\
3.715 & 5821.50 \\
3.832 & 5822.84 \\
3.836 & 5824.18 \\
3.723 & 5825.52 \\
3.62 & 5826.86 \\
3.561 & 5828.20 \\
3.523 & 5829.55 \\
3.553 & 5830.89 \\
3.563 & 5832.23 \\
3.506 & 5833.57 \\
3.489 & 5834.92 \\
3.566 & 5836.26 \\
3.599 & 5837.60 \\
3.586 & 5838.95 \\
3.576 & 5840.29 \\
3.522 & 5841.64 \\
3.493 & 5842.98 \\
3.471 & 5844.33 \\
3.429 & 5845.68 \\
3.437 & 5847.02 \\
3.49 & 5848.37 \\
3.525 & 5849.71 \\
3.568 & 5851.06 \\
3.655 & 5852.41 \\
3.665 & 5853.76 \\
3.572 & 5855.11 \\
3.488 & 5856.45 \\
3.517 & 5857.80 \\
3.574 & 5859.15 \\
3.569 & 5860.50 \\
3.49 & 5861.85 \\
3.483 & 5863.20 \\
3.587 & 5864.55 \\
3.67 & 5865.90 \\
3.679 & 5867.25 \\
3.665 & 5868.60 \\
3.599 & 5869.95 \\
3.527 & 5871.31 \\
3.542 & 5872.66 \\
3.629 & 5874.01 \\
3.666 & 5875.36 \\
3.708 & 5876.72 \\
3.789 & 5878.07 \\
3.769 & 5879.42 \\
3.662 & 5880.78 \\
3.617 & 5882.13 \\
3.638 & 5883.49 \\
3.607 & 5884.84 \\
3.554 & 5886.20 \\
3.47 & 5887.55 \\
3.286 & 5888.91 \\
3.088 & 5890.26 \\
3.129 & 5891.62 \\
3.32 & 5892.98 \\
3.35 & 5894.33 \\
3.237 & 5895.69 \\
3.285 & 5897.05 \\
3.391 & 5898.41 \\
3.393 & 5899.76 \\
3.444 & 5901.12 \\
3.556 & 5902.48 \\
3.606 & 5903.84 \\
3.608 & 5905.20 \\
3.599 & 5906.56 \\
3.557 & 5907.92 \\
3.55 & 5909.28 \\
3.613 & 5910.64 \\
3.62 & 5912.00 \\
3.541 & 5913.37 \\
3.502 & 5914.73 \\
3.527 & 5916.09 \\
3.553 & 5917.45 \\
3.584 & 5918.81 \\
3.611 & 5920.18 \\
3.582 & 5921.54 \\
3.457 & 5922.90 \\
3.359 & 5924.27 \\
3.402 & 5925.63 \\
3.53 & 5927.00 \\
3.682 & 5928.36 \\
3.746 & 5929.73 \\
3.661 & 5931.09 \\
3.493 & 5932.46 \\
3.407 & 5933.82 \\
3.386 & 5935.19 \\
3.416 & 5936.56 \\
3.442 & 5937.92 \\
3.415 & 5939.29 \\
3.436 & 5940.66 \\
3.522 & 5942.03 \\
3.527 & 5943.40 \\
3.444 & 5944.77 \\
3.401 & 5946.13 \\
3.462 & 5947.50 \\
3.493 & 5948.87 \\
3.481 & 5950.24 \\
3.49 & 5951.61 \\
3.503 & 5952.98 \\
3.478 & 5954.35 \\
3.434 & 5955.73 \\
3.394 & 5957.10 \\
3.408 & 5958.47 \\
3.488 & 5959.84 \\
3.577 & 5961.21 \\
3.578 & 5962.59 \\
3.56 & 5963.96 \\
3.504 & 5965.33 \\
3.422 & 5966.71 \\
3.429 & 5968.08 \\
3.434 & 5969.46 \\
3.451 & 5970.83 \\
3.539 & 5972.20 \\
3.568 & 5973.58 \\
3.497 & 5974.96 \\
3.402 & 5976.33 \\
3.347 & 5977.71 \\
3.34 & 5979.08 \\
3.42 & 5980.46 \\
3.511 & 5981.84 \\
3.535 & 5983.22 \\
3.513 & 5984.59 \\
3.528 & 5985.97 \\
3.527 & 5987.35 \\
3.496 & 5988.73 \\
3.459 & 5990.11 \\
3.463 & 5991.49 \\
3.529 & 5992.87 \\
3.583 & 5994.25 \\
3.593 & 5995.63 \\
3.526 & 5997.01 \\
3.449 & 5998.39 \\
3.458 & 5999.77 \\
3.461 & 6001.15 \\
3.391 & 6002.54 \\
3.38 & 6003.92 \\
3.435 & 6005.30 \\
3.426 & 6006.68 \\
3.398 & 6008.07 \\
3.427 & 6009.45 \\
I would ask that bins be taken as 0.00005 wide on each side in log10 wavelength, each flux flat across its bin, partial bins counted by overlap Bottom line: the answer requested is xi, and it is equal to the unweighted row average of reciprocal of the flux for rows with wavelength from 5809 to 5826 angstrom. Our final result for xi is 0.268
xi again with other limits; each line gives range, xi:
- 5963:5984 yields 0.289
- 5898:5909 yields 0.284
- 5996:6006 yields 0.291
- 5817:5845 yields 0.275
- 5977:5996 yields 0.287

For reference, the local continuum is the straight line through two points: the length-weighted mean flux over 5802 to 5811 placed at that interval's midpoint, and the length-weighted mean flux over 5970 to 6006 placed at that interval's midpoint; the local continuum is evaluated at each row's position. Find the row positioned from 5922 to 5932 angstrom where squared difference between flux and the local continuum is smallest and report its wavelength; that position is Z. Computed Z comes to 5927.00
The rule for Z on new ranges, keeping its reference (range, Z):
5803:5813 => 5805.43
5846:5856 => 5852.41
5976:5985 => 5981.84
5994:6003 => 6001.15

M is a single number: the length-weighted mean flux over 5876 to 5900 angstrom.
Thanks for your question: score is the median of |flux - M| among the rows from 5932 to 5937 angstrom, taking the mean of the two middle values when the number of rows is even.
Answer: 0.05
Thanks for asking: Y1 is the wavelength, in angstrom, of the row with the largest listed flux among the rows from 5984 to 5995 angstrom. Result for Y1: 5994.25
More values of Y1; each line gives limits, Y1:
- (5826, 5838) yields 5826.86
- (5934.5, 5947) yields 5943.40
